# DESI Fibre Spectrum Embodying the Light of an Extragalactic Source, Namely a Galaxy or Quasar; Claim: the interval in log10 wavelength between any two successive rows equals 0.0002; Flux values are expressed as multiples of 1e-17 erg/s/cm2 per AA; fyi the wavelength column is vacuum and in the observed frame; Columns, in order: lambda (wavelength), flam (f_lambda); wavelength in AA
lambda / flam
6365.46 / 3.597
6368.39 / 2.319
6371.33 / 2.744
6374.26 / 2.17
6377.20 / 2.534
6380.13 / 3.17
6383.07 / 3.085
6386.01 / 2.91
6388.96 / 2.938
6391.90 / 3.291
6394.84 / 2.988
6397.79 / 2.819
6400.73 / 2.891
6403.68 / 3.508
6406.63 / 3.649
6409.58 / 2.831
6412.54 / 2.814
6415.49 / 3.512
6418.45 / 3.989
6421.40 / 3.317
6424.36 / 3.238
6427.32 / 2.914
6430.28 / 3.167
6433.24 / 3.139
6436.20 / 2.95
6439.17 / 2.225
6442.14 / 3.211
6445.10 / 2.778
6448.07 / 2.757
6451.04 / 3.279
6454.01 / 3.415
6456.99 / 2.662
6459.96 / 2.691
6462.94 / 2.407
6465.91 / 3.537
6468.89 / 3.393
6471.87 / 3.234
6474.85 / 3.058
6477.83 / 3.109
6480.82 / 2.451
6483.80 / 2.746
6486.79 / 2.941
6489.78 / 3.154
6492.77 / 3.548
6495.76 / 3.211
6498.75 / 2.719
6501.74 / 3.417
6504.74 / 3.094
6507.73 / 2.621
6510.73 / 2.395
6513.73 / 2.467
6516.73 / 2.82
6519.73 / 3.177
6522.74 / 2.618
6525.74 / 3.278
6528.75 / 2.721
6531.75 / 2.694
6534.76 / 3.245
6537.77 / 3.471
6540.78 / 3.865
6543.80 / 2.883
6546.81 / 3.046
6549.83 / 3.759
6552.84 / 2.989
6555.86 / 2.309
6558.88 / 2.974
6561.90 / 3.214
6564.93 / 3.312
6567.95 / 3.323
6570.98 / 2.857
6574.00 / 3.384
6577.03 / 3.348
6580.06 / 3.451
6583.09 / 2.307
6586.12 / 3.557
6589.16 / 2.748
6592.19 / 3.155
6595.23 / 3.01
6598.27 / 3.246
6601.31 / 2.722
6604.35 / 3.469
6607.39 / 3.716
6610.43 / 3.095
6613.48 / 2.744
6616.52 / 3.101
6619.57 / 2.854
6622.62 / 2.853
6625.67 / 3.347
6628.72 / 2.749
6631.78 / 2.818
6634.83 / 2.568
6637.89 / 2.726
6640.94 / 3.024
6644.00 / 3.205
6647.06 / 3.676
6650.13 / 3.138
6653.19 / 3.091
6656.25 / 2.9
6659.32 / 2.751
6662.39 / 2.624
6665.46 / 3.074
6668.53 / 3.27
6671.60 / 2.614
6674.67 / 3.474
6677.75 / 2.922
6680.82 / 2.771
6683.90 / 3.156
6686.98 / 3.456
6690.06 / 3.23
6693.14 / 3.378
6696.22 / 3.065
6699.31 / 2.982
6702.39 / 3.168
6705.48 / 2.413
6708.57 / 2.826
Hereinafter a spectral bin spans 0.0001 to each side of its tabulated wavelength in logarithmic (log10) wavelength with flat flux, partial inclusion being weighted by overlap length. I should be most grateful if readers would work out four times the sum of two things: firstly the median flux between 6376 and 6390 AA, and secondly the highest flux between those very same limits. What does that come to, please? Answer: 24.4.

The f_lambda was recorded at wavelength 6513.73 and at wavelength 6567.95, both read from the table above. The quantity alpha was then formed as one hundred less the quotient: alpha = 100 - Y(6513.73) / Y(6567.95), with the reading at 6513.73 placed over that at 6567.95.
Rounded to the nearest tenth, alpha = 99.3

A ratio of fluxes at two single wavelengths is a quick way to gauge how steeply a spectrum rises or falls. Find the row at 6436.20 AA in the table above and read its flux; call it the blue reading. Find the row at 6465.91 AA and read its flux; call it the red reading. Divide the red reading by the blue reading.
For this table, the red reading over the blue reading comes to 1.20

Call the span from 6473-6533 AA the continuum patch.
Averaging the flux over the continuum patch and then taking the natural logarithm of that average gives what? 1.07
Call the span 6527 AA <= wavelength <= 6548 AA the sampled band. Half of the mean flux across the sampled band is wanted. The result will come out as 1.57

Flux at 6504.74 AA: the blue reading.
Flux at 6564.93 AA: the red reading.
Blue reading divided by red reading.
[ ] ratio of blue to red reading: 0.93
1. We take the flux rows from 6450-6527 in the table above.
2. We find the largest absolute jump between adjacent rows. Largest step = 1.1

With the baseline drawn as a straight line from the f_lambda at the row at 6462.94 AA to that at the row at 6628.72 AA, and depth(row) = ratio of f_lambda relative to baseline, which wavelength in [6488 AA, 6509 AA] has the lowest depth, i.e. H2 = 6507.73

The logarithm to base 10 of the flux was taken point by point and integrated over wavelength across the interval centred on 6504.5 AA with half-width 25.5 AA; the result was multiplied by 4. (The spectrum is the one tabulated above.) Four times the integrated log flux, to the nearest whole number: 94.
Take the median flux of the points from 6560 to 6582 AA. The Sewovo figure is 3.32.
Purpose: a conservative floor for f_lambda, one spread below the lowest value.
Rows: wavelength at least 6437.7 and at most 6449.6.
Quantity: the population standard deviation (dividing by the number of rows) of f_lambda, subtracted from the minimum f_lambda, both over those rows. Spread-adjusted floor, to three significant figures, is 1.88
